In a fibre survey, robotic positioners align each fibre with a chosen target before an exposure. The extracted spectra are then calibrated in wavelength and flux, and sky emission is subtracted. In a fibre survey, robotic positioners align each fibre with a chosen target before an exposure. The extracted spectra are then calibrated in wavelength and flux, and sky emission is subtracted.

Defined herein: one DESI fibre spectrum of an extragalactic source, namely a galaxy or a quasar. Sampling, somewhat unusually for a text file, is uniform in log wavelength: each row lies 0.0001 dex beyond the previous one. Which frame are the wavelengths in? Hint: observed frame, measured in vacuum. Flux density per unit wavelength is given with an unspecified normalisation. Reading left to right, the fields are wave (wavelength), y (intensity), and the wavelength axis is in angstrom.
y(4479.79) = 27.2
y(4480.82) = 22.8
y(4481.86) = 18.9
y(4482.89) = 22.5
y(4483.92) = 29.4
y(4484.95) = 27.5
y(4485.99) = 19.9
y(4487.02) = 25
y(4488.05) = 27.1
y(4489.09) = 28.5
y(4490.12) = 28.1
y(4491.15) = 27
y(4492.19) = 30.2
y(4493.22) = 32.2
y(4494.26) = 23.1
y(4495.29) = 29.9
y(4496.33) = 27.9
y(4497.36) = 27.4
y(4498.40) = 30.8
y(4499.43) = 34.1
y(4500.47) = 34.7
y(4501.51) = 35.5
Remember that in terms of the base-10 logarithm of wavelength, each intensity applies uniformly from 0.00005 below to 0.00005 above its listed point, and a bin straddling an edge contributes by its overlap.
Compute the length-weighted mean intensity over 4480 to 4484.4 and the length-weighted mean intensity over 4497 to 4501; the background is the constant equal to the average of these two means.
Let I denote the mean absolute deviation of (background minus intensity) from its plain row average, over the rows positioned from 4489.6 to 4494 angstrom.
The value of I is 1.8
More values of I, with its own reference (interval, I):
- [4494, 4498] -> 2.0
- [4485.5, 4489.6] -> 2.7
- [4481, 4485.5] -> 3.9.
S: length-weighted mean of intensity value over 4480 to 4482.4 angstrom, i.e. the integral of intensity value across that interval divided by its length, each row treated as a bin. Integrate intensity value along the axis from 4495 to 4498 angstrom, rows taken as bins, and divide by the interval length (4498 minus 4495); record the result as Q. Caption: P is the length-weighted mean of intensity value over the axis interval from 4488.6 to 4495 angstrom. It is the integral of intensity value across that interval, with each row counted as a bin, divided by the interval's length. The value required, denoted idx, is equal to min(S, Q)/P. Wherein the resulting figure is 0.77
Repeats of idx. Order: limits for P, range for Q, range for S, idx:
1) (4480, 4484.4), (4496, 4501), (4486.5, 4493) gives 1.18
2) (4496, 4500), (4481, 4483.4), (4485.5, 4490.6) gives 0.69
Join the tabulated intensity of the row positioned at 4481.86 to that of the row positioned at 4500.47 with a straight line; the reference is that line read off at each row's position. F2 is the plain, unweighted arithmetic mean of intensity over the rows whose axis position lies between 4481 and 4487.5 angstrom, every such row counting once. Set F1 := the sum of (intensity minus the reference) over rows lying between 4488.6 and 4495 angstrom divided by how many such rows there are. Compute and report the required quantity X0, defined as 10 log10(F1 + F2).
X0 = 13.9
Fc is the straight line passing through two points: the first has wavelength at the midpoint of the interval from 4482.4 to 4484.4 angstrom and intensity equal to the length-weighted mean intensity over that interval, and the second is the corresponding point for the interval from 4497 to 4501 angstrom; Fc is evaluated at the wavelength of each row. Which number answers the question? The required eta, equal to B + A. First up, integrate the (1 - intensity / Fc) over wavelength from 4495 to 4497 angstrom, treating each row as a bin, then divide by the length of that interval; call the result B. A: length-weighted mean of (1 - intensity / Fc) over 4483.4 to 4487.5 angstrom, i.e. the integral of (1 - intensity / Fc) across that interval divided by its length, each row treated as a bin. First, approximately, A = 0.05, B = 0.067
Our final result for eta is 0.114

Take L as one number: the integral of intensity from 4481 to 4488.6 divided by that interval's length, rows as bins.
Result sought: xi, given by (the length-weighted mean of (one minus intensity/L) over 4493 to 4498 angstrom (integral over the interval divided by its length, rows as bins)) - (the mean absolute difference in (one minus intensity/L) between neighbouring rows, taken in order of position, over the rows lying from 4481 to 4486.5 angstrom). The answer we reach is -0.36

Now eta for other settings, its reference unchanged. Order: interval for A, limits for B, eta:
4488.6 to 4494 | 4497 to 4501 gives 0.001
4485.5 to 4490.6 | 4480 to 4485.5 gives 0.127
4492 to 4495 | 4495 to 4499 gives 0.111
